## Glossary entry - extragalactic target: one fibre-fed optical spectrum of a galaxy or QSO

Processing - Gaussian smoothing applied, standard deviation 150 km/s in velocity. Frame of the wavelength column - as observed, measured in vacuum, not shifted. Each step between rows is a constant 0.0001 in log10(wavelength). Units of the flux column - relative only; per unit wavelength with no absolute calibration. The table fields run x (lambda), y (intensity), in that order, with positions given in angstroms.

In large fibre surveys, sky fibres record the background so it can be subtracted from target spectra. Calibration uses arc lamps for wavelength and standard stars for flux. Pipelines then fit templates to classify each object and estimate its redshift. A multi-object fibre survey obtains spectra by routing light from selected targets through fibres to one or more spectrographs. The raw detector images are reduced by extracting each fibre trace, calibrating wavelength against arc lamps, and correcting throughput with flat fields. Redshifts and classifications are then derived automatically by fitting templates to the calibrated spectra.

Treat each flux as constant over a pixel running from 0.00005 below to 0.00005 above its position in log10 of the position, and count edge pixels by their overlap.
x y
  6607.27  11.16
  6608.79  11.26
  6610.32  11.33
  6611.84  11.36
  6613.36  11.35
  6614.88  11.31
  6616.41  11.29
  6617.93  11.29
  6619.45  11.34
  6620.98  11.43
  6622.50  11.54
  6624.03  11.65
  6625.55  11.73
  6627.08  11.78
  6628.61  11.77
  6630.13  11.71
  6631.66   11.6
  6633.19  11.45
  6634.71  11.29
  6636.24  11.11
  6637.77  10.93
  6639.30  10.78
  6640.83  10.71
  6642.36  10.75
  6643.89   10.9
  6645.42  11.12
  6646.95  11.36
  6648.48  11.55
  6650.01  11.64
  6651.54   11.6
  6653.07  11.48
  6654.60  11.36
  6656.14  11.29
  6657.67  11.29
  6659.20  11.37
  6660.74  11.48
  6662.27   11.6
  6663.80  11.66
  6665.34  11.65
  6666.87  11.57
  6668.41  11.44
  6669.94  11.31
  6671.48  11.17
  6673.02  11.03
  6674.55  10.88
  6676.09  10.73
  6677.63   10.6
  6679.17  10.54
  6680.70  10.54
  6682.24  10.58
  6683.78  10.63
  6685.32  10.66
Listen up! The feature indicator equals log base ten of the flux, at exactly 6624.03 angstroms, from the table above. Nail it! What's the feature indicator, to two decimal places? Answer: 1.07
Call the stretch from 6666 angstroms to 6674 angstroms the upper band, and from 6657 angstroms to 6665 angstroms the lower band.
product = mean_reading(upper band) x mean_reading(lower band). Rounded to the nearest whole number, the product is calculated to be 130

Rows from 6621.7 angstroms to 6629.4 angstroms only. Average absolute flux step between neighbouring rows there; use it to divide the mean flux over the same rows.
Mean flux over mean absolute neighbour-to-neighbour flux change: 187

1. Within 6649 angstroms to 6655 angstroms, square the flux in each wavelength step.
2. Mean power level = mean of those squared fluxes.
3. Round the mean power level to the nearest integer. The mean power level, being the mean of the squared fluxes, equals 133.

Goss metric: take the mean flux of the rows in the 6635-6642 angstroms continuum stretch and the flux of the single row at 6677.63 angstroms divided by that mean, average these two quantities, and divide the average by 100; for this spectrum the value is 0.0593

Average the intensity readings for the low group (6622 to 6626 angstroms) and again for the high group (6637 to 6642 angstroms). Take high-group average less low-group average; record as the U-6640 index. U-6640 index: -0.8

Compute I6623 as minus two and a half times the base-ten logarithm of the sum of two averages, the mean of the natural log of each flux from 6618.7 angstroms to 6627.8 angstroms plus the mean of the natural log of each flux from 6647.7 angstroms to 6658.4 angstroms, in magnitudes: -1.72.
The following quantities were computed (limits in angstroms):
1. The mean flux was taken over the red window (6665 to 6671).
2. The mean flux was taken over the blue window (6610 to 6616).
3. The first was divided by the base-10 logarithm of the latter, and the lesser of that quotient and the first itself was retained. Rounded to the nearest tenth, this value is 10.9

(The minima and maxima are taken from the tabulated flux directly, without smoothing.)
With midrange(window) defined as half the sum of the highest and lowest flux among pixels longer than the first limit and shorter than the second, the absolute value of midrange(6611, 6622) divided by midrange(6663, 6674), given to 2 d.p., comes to 1.00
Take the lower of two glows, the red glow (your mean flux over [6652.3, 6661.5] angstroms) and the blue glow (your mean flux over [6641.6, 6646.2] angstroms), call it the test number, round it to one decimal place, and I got 10.9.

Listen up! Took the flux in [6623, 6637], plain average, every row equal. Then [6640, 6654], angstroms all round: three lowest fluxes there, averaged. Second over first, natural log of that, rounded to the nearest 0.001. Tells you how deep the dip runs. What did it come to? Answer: -0.070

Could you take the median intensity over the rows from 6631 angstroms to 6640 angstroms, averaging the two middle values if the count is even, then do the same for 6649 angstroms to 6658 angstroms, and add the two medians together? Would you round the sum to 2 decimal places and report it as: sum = 22.62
